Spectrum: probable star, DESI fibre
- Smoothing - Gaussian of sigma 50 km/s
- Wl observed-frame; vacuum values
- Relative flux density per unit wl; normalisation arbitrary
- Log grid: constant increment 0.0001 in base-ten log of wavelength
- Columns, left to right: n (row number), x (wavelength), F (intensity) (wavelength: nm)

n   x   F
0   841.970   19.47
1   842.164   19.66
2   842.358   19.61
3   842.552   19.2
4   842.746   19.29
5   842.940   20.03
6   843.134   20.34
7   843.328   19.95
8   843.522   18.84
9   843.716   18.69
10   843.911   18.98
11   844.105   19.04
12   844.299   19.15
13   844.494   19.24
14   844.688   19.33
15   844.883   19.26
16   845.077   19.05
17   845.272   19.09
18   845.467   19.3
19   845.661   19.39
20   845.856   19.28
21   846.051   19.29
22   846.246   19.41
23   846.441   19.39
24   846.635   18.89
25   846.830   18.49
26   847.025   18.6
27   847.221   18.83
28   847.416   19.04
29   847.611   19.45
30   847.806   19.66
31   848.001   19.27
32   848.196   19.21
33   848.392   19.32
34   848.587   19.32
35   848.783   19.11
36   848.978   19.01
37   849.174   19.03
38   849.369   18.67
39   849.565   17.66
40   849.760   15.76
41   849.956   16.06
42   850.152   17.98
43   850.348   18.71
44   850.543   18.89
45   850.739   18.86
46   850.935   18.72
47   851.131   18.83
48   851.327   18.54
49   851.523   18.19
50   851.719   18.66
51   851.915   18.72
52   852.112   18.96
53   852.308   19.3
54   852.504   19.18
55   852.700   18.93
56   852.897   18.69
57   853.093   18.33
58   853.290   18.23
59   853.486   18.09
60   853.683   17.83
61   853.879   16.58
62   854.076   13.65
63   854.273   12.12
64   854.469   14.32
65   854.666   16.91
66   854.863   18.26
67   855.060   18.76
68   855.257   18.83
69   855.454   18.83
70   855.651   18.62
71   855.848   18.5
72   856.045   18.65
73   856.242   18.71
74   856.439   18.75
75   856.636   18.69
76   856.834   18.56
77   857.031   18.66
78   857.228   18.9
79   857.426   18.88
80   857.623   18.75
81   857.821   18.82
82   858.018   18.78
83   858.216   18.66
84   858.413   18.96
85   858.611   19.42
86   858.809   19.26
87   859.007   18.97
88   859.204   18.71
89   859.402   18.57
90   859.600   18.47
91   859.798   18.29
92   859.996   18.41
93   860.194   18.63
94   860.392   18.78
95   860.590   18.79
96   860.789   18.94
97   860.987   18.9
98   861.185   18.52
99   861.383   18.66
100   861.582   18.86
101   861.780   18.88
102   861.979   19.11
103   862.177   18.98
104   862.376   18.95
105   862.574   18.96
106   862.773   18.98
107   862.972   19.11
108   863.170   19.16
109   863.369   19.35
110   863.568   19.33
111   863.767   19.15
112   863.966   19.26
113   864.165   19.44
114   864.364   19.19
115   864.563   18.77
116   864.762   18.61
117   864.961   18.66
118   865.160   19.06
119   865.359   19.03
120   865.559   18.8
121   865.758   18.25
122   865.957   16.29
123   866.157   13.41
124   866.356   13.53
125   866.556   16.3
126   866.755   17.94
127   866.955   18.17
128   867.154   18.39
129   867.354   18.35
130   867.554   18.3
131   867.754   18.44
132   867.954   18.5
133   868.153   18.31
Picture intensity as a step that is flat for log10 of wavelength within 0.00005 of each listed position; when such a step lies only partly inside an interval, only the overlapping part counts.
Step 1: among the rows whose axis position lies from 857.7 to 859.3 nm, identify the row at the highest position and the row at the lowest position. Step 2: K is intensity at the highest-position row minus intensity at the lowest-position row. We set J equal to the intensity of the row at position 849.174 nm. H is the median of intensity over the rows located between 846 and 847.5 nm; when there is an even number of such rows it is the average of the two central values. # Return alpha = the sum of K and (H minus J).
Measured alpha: -0.2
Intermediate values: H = 19.0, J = 19.03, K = -0.1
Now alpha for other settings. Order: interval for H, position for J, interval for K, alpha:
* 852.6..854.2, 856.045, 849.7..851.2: 2.6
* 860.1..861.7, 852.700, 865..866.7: -2.9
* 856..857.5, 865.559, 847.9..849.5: -0.7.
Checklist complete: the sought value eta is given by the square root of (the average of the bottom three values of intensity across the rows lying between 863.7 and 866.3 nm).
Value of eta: 4.00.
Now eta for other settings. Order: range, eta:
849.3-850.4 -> 4.06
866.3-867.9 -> 3.99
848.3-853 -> 4.06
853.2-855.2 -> 3.66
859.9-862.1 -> 4.30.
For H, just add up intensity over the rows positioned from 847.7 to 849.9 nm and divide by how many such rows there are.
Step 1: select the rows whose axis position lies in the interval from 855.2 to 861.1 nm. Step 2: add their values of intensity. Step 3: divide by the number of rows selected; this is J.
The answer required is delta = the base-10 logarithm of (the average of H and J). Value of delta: 1.27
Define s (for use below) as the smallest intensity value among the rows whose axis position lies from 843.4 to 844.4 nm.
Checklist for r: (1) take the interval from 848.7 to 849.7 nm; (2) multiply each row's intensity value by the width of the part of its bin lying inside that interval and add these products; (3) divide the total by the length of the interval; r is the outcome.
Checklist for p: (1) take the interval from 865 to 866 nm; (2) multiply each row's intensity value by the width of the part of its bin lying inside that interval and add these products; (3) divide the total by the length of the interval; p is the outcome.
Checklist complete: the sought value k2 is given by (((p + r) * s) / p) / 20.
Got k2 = 1.88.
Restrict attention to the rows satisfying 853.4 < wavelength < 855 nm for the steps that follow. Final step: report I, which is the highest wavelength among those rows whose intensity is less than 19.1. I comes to 854.863 nm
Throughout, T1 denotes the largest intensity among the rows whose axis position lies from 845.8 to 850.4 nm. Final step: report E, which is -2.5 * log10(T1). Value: -3.23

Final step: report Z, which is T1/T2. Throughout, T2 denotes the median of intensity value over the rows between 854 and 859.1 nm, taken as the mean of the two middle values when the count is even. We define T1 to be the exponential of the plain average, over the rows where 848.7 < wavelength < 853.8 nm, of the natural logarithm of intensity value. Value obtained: 0.98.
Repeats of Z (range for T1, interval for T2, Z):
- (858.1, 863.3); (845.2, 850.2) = 0.99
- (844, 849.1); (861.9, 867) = 1.01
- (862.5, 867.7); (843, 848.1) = 0.94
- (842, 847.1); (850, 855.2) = 1.04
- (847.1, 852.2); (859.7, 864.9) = 0.98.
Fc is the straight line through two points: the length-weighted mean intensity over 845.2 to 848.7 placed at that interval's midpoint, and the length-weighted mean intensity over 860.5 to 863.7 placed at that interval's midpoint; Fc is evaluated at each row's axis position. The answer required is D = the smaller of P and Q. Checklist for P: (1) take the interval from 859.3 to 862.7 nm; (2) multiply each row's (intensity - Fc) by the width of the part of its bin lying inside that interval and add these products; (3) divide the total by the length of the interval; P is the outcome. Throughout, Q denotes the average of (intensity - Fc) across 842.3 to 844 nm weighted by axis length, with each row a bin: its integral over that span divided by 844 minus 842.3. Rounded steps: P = -0.23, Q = 0.2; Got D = -0.2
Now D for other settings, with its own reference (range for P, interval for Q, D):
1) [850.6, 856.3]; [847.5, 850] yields -1.1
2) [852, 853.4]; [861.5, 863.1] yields -0.3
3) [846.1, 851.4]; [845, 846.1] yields -0.5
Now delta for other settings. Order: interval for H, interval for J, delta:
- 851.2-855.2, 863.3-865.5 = 1.26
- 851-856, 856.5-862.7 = 1.26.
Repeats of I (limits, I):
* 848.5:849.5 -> 849.369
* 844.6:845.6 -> 845.272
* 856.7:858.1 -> 858.018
